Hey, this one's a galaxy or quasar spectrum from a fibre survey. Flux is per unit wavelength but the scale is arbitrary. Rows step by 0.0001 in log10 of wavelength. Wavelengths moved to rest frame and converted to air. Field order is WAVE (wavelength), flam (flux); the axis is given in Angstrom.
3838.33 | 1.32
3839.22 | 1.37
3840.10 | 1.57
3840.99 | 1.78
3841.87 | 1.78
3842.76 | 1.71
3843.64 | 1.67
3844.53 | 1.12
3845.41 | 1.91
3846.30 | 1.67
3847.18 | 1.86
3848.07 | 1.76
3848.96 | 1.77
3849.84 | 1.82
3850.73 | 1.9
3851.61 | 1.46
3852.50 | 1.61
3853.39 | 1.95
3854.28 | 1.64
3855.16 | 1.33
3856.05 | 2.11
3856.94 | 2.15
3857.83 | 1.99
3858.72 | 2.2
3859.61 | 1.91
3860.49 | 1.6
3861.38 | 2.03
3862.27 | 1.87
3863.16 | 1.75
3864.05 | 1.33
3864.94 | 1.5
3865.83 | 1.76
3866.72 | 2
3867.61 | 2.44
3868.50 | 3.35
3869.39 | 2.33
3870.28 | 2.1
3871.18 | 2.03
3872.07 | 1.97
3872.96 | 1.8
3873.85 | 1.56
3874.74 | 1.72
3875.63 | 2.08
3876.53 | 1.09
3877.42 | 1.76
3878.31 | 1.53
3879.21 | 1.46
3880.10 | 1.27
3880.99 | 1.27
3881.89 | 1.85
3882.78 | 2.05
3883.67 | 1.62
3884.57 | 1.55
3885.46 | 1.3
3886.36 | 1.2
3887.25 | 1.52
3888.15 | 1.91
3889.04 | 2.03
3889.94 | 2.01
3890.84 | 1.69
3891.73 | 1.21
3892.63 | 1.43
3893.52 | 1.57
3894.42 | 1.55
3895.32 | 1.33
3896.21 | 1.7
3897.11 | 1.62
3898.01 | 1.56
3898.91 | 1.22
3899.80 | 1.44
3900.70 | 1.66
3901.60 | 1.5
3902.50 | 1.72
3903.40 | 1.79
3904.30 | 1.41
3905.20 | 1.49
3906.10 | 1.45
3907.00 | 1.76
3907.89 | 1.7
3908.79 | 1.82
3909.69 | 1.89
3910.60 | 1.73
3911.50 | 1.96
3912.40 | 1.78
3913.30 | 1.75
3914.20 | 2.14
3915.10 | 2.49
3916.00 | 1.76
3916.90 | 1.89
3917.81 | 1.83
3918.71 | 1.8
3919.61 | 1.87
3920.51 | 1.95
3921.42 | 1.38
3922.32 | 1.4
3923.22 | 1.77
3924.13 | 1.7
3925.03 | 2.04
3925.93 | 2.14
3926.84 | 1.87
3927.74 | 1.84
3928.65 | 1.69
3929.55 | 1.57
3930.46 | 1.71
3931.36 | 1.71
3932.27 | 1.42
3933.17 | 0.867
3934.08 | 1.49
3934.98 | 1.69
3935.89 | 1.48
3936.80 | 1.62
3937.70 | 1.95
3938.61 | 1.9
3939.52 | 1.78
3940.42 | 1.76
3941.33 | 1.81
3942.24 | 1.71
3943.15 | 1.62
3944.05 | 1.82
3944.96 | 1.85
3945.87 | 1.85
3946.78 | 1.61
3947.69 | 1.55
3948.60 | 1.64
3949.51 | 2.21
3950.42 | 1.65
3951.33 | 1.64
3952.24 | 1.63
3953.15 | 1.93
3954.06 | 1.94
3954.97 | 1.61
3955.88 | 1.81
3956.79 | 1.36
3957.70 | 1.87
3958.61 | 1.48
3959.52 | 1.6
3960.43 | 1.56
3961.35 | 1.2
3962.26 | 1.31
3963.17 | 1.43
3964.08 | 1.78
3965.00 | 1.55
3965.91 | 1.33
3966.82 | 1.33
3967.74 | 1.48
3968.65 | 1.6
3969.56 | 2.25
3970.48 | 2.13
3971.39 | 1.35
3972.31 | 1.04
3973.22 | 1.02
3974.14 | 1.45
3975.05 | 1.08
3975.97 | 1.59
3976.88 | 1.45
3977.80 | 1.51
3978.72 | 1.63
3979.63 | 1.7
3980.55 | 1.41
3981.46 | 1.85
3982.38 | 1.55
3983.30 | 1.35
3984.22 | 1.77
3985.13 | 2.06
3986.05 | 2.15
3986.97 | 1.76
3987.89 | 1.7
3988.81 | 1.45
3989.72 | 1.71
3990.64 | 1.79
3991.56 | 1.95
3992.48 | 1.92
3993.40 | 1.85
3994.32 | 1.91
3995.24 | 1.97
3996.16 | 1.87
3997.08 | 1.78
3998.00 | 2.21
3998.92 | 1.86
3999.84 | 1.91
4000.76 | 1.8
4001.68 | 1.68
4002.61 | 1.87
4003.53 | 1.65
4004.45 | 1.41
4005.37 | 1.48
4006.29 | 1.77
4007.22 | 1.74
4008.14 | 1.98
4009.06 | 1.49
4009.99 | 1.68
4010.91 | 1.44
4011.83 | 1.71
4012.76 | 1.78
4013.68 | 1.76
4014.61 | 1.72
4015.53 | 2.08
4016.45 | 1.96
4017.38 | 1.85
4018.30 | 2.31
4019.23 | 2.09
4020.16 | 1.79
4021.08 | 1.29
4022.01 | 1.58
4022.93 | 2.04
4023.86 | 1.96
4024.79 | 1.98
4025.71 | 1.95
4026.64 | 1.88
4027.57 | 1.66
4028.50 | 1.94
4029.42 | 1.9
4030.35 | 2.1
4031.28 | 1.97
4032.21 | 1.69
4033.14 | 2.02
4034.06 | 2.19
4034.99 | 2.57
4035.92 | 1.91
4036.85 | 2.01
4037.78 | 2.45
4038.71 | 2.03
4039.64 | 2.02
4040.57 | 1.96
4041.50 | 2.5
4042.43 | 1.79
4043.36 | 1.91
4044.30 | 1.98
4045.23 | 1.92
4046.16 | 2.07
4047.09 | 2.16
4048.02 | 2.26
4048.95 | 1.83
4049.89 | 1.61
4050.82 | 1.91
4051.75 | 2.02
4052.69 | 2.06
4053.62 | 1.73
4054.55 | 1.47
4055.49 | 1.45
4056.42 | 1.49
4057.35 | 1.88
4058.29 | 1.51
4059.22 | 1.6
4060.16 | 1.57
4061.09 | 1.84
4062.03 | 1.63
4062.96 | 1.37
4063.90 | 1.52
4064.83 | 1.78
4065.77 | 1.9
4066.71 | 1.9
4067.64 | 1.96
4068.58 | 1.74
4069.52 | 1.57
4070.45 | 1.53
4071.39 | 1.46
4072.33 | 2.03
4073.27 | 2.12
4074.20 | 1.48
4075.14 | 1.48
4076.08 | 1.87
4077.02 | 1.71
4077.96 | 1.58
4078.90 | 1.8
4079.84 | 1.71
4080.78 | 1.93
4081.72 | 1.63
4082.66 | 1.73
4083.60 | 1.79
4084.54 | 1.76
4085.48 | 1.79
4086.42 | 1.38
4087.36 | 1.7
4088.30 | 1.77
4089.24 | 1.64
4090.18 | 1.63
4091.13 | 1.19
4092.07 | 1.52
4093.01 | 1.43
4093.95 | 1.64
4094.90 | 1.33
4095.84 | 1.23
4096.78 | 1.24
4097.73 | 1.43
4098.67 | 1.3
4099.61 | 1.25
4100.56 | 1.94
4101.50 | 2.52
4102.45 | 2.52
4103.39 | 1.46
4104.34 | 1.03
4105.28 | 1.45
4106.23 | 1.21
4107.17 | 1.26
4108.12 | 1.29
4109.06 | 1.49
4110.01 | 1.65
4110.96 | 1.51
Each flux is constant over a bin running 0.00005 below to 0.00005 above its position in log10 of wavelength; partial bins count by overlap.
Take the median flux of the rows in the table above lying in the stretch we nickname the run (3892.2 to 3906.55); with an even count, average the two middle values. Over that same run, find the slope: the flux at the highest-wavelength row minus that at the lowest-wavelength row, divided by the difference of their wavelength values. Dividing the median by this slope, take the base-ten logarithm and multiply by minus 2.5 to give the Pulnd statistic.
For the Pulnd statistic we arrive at -7.5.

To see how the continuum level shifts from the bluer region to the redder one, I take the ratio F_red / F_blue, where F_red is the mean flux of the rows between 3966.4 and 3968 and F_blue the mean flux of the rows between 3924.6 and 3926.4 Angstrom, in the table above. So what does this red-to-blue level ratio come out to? 0.67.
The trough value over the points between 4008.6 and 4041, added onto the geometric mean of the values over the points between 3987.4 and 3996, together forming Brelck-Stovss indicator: 3.09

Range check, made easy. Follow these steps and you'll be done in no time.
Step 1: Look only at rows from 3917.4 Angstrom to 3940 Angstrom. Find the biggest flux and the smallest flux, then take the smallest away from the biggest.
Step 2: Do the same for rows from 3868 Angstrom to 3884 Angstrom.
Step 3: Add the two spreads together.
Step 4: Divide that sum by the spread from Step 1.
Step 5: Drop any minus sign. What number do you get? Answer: 2.8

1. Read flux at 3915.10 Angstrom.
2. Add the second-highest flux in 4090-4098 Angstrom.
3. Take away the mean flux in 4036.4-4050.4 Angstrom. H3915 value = 2.1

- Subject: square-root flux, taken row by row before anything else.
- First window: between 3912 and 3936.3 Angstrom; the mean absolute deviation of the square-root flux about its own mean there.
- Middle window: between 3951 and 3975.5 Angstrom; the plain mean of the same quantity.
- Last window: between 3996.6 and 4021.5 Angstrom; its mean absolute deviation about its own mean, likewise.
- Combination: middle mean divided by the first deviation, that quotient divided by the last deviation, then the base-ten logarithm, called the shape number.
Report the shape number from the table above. 2.37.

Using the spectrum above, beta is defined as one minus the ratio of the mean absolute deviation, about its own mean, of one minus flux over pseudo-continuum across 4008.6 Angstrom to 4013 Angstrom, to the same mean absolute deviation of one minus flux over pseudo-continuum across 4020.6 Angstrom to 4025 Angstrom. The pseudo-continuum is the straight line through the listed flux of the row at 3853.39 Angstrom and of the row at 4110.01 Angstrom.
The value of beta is 0.5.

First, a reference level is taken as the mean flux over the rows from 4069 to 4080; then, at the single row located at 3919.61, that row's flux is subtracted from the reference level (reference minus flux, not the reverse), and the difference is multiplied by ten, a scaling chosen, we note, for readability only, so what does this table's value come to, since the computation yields -1.8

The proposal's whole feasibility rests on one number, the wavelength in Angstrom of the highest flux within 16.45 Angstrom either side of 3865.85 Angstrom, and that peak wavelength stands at 3868.50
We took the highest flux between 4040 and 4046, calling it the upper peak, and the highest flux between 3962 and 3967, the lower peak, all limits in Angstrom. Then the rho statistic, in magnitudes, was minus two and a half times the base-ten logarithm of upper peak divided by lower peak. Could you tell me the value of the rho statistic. -0.4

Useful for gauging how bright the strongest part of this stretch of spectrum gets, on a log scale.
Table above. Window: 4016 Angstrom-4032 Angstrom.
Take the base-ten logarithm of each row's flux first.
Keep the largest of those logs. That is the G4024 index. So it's 0.36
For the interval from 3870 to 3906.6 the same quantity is 0.32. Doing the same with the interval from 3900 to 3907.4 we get 0.25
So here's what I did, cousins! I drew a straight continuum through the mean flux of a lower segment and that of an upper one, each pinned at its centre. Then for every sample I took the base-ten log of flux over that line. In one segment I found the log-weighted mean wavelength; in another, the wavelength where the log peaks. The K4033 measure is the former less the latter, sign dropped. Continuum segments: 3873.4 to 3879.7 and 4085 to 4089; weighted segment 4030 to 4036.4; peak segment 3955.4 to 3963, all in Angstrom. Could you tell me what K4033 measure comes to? 75.7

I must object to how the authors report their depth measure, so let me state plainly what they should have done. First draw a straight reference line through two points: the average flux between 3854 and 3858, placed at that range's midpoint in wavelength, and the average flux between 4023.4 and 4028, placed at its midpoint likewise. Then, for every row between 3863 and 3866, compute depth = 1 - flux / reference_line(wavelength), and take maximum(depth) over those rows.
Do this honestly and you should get 0.28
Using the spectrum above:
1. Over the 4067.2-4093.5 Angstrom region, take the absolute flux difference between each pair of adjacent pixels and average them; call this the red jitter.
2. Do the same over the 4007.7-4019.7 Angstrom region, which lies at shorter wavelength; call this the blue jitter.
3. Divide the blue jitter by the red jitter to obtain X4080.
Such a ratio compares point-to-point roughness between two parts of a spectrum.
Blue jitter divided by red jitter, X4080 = 1.09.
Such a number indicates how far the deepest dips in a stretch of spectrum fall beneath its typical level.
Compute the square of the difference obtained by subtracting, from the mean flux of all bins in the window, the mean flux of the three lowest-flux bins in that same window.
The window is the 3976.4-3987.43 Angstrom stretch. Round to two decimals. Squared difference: 0.08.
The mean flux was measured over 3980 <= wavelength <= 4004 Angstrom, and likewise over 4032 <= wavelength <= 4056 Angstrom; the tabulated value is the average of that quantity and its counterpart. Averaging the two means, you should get 1.89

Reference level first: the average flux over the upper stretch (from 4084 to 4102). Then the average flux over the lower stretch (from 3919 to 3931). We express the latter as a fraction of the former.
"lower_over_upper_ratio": 1.13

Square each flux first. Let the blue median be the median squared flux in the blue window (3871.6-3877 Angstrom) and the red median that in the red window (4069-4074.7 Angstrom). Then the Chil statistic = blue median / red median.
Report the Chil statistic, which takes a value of 1.29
